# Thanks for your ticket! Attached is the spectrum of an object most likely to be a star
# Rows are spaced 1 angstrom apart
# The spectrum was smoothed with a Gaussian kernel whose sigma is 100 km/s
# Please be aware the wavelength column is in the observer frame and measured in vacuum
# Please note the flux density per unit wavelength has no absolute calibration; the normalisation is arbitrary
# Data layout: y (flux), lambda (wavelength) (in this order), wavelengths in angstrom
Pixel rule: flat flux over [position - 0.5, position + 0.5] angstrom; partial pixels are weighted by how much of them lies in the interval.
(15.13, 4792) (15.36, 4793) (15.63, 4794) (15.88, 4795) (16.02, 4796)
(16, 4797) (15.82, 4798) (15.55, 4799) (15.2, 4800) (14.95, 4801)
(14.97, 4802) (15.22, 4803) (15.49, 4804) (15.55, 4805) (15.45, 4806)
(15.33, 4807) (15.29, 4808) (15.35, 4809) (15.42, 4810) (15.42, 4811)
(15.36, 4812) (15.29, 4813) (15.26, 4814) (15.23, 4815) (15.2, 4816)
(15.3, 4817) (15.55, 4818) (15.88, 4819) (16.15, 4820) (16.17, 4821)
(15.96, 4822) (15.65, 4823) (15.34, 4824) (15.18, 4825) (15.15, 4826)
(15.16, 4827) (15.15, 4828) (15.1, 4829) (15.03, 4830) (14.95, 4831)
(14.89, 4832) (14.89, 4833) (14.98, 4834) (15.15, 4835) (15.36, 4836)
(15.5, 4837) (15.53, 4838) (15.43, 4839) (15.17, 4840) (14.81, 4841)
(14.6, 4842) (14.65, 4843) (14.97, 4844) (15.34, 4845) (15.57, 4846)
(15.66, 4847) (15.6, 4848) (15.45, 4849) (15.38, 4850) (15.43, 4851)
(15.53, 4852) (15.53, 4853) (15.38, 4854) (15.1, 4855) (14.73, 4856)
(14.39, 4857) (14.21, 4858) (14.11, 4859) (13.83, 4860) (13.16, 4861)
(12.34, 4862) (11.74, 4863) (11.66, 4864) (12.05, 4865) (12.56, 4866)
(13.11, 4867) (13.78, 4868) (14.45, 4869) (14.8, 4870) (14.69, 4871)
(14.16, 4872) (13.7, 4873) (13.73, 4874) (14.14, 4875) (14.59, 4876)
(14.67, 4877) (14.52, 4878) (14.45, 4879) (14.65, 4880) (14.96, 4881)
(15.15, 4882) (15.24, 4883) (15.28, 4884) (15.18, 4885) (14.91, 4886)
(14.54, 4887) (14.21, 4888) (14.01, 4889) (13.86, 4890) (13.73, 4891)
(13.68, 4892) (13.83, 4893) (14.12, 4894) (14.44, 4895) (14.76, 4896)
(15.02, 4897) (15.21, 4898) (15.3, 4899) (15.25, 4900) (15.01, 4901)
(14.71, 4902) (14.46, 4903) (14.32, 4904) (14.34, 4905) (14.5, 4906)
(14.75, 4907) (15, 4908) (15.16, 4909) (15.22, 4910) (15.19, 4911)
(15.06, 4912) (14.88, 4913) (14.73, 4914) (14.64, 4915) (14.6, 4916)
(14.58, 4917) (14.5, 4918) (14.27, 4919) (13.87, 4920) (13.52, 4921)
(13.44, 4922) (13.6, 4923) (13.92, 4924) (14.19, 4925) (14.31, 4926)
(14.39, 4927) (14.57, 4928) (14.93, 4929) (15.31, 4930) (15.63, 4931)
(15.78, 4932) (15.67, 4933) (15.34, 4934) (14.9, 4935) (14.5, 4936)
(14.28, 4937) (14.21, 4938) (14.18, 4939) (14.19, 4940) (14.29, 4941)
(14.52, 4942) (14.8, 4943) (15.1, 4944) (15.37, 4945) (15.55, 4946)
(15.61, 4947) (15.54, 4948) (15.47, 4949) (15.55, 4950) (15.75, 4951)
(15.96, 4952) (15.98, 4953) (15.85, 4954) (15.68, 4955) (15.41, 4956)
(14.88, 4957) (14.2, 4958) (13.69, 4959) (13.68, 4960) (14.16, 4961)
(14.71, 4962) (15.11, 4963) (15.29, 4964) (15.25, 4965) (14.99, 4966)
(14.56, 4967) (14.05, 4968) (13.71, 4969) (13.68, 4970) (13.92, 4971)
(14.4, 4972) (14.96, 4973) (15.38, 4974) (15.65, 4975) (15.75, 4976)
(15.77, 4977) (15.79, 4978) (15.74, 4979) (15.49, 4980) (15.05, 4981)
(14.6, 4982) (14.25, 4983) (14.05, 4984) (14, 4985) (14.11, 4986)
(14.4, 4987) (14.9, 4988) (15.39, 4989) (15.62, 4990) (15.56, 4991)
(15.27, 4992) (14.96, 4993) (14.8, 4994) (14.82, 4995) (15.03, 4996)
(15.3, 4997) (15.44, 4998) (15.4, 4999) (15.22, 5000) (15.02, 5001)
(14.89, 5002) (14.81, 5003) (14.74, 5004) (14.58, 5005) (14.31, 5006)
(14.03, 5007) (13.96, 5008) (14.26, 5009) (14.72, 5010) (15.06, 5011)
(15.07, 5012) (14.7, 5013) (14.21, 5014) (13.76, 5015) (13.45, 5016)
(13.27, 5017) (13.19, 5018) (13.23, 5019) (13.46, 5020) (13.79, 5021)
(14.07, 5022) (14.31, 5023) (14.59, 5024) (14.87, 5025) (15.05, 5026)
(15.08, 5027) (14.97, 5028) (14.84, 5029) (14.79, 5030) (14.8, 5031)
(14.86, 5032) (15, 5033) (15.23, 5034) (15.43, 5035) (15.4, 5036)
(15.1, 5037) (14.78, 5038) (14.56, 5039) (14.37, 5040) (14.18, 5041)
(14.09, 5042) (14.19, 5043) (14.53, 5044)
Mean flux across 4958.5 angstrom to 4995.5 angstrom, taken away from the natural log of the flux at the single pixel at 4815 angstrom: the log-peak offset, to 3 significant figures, -12.1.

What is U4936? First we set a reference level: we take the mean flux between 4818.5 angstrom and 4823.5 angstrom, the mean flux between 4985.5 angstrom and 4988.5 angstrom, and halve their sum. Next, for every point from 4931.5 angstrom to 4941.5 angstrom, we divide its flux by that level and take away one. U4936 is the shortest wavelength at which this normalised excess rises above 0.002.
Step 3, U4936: 4932 angstrom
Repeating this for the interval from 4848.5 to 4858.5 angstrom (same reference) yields 4849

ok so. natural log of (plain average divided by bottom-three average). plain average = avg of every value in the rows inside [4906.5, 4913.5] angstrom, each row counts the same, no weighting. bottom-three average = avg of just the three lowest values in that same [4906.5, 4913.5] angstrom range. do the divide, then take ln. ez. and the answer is 0.011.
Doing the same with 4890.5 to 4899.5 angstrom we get 0.050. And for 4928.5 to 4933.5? 0.011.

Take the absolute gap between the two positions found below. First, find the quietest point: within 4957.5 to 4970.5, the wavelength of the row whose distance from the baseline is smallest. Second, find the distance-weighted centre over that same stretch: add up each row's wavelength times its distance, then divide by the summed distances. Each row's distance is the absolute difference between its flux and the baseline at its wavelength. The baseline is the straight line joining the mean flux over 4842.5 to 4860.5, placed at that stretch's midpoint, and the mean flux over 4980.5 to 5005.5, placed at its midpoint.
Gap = 2.0 angstrom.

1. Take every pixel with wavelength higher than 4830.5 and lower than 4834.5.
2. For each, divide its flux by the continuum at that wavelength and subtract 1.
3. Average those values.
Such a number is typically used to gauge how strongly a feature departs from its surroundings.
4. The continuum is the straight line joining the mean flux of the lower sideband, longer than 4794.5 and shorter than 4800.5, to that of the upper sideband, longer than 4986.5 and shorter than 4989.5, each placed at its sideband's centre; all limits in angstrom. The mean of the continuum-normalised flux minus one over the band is -0.042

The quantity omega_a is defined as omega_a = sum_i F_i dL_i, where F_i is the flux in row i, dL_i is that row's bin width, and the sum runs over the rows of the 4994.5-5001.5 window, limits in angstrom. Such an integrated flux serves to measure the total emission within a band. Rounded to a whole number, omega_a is 106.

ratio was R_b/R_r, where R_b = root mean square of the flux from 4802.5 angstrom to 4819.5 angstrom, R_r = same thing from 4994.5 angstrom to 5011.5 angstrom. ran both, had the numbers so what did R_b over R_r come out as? 1.04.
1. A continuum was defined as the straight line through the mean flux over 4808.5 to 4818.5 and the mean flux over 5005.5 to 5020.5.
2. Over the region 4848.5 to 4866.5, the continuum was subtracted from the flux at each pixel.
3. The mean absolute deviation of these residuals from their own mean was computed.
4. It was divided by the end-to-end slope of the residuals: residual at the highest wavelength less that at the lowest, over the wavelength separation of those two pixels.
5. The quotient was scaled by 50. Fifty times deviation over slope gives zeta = -361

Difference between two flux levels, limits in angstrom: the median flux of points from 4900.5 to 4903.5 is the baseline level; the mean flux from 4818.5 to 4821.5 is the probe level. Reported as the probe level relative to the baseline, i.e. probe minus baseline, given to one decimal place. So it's 1.4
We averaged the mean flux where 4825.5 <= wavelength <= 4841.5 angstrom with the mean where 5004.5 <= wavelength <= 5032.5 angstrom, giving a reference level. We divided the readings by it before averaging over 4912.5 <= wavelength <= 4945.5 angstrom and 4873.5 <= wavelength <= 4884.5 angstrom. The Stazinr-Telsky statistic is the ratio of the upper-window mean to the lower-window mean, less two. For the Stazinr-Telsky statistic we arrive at -1.01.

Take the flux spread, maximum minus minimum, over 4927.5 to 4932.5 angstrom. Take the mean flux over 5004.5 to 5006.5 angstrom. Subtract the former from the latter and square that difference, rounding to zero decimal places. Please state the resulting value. 175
